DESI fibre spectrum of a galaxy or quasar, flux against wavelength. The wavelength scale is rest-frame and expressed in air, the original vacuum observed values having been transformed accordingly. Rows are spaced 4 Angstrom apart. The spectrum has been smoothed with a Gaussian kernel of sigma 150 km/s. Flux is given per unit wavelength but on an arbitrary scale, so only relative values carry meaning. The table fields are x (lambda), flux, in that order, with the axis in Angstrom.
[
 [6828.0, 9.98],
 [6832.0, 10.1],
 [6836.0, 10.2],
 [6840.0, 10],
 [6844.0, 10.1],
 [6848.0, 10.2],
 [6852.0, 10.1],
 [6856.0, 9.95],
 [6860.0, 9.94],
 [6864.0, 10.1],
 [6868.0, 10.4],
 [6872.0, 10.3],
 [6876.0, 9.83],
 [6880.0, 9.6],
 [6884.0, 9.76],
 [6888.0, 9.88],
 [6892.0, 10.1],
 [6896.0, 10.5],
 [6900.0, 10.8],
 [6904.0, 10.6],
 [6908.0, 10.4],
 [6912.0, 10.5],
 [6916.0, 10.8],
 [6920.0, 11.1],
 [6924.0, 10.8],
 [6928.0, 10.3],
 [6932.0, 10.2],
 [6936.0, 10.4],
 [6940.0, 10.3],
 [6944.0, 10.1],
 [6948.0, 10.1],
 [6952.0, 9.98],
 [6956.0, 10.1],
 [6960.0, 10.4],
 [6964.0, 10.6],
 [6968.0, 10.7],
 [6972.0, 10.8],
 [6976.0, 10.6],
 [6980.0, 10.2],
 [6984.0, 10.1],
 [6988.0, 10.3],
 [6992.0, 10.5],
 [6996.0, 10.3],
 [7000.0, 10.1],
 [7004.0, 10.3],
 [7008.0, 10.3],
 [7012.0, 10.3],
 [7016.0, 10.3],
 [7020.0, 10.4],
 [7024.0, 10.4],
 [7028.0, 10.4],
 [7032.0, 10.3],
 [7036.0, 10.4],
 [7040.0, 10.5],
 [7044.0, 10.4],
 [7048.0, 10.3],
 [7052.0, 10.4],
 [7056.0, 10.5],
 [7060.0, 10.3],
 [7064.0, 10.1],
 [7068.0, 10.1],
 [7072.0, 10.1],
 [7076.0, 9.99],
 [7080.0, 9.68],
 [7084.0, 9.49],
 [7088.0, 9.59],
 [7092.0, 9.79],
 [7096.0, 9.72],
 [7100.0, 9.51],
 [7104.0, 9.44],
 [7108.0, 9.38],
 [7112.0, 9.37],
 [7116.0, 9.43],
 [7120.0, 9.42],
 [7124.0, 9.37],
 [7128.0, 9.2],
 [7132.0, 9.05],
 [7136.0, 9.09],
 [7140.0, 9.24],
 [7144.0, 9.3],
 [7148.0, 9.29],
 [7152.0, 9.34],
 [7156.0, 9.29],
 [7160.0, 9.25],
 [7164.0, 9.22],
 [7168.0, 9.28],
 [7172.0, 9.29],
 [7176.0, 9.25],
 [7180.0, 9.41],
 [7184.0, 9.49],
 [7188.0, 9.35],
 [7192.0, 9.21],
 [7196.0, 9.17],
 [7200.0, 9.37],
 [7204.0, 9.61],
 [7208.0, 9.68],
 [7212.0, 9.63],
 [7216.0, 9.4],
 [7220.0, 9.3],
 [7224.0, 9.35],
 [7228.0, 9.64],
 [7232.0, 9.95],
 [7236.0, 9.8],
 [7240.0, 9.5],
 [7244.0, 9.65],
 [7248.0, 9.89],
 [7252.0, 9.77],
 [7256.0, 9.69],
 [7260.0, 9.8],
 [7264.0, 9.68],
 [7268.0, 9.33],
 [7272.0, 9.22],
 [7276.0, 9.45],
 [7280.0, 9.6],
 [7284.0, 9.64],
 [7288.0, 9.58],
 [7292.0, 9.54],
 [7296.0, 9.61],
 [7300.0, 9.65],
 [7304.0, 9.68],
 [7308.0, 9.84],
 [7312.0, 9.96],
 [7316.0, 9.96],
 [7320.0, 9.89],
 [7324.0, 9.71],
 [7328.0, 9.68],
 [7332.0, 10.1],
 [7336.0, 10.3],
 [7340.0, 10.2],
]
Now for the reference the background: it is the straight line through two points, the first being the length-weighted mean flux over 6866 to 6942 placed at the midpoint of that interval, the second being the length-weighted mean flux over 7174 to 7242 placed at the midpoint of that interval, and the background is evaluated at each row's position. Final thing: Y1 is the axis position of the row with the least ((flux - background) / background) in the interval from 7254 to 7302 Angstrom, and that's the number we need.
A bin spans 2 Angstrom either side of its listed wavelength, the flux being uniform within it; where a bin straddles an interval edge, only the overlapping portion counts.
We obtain 7272.0 Angstrom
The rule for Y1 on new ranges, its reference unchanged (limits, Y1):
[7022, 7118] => 7108.0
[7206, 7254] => 7220.0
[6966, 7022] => 6984.0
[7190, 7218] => 7196.0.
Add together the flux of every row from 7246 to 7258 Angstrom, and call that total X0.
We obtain 29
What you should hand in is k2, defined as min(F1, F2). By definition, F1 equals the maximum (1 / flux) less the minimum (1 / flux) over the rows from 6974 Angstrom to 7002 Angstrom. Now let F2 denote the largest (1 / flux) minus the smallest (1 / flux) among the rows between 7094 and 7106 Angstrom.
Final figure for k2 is 0.0031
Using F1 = 0.0047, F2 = 0.0031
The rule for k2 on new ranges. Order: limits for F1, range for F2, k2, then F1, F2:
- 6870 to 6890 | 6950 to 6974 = 0.0071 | 0.0071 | 0.0076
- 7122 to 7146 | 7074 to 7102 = 0.0038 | 0.0038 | 0.0053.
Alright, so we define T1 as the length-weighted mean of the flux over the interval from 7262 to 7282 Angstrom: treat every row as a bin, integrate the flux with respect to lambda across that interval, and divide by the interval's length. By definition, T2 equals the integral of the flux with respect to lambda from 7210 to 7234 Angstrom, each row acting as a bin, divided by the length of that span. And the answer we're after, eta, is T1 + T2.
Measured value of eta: 19.0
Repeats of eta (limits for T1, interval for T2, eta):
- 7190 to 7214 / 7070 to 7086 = 19.3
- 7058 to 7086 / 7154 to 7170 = 19.2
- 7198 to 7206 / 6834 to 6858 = 19.6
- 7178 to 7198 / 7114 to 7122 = 18.8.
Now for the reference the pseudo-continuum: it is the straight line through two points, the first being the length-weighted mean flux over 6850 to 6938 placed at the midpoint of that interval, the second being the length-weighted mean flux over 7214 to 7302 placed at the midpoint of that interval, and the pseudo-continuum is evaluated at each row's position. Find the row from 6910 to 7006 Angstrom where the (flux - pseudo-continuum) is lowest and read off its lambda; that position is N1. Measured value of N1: 6952.0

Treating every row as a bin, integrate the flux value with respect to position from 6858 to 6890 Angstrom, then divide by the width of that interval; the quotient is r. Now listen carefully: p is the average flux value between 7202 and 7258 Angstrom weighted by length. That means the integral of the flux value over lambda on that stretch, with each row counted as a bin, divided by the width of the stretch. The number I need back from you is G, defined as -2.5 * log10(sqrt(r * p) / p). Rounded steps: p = 9.6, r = 10.0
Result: -0.019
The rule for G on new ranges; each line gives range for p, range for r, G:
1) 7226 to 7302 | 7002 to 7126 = -0.020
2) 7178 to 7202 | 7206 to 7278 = -0.015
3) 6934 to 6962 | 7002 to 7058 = -0.009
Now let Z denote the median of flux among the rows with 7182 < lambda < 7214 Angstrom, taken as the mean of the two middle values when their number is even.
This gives 9.4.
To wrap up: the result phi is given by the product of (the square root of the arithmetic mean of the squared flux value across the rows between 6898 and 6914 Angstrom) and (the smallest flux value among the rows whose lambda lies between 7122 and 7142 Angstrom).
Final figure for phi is 96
